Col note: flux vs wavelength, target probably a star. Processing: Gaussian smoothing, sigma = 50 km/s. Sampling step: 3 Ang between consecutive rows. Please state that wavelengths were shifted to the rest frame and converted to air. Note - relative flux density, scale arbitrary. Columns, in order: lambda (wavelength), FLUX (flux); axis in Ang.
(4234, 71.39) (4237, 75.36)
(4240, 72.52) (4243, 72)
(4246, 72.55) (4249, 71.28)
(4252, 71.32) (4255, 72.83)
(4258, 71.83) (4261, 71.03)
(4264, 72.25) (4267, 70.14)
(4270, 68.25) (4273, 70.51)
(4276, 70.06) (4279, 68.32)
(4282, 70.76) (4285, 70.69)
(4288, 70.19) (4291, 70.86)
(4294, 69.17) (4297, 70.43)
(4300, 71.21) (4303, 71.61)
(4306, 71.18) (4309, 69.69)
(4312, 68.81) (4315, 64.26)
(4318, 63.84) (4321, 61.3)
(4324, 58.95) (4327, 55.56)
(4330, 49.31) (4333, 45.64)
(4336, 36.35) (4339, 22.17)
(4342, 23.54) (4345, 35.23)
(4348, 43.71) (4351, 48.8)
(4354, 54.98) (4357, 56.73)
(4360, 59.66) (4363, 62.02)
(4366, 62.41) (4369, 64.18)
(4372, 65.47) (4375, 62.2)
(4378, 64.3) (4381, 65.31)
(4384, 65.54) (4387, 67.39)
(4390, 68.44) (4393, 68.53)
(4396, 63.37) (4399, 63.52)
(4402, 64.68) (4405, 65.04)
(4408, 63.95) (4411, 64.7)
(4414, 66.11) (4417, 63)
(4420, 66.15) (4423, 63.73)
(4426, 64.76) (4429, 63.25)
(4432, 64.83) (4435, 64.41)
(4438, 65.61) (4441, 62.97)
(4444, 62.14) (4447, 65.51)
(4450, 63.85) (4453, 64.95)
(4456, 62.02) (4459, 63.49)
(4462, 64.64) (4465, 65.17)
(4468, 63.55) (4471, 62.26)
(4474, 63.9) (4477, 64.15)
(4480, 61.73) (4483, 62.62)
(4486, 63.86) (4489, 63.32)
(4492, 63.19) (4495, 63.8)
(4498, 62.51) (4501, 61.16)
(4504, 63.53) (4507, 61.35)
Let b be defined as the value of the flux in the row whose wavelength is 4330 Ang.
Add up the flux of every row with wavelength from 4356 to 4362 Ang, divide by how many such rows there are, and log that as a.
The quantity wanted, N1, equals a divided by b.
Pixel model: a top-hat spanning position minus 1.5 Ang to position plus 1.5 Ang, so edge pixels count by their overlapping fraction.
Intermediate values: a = 58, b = 49.31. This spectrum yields 1.18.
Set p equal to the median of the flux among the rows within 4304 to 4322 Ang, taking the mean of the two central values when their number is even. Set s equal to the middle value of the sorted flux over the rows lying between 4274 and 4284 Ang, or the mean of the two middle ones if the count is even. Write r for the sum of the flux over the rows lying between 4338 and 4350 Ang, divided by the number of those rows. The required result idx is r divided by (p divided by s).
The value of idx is 33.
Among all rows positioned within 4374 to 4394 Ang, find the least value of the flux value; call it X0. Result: 62.2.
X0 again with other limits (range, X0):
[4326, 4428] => 22.17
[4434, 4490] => 61.73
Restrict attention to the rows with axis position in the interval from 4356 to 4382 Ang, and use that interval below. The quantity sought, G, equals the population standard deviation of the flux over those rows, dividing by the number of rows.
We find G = 2.7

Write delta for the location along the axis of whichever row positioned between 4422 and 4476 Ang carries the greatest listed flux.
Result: 4438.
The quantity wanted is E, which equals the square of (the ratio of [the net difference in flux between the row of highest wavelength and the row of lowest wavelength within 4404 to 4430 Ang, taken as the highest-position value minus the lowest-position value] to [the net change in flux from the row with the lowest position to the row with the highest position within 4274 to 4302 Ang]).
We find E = 2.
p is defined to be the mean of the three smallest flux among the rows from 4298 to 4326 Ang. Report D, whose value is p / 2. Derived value 31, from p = 61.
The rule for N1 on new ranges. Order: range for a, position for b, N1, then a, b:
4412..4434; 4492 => 1.02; 65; 63.19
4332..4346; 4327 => 0.59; 33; 55.56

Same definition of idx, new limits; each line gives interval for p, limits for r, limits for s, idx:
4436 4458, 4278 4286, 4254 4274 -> 78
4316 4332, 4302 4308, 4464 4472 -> 77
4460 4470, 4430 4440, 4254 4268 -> 72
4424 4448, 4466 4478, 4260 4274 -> 69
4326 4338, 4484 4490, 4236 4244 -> 97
